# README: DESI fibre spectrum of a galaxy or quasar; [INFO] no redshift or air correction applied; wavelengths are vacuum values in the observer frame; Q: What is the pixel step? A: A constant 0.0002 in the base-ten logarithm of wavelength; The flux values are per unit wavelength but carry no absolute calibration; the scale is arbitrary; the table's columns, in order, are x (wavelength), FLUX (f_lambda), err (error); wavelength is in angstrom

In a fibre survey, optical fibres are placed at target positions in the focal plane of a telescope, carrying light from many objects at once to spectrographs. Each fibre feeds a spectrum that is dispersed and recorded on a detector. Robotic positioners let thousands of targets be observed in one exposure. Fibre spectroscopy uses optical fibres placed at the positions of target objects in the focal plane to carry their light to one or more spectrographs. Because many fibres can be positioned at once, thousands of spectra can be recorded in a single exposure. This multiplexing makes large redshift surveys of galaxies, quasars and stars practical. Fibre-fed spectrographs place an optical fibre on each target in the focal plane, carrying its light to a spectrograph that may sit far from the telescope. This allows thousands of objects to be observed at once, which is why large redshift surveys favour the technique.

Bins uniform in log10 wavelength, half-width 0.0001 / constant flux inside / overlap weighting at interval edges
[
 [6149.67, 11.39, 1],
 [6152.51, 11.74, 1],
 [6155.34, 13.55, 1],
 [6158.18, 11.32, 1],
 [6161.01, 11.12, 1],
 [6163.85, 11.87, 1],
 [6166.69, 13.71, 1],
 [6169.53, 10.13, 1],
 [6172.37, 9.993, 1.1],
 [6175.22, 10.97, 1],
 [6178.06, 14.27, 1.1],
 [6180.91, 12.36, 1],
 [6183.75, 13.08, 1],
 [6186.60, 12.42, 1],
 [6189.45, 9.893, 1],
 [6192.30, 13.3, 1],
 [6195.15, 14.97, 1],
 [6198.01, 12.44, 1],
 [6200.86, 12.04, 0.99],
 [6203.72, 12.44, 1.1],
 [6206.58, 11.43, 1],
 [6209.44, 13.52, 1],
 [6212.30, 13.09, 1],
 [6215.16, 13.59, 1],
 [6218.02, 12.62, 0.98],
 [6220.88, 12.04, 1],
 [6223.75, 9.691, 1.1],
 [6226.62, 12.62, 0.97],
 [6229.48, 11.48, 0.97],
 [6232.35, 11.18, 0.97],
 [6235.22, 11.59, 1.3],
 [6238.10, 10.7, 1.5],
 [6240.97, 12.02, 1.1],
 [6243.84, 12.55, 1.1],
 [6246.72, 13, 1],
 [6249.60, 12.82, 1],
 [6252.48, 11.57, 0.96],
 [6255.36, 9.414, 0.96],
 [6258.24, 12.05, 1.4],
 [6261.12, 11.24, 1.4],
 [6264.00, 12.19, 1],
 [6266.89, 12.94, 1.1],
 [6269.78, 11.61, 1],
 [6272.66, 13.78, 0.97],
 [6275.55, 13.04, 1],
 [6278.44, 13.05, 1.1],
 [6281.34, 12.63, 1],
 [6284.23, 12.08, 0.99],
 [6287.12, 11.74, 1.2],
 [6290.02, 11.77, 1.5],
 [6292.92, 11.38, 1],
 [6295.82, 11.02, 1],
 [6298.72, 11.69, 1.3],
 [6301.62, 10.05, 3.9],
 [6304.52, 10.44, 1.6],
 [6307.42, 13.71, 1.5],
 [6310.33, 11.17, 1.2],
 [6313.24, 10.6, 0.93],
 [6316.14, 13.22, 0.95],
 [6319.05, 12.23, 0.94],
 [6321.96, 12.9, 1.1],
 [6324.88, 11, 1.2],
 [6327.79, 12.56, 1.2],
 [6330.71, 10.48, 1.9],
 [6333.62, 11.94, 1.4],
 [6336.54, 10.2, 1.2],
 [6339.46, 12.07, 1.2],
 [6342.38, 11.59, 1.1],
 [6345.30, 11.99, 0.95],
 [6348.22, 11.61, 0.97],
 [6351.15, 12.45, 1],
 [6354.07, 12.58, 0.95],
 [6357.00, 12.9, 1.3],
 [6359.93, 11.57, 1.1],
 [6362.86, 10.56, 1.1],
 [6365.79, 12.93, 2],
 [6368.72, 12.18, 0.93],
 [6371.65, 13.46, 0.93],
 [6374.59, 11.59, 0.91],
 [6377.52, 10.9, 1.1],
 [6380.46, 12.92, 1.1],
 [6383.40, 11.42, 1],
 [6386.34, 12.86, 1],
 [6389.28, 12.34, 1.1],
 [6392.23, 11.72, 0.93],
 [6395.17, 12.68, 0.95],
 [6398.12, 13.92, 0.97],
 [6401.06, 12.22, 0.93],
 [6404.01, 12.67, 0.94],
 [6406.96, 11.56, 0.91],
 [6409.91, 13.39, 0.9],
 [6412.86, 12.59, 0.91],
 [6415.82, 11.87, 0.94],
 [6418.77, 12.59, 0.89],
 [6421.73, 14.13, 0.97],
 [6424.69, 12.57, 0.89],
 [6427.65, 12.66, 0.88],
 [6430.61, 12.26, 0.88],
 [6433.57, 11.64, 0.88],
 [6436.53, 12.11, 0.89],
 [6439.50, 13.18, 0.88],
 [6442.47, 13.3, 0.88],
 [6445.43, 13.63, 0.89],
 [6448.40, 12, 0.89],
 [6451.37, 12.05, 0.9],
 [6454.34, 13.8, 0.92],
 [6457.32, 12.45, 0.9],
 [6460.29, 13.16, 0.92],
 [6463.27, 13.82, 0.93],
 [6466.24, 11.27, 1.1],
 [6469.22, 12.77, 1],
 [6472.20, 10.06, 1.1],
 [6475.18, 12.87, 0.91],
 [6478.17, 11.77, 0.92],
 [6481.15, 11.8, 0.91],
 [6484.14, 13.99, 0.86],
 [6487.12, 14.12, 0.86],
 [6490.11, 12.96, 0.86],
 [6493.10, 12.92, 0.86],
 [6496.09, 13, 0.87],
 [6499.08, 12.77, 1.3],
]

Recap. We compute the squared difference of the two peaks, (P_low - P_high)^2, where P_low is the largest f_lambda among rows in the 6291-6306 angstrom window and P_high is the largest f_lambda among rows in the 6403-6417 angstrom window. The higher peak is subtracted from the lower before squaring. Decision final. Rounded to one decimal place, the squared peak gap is 2.9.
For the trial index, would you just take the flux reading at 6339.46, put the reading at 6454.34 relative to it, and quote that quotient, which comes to 1.14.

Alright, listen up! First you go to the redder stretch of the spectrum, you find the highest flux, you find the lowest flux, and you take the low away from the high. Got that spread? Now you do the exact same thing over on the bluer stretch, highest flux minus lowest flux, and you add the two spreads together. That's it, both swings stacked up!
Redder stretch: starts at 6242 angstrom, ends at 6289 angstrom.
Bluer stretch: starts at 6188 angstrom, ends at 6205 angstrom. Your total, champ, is 9.4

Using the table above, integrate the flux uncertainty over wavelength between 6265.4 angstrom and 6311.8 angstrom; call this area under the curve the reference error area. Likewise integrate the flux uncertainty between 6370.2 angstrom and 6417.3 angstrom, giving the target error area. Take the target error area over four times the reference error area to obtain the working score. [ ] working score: 0.18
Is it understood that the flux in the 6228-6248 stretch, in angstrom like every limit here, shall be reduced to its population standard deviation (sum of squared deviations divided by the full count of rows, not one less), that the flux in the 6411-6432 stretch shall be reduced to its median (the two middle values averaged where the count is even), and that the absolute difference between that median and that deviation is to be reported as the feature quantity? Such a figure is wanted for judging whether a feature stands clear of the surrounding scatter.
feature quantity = 11.9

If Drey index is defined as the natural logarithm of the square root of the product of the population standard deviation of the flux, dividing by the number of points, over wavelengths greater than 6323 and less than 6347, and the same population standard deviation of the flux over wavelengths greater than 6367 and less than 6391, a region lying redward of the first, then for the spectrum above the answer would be -0.23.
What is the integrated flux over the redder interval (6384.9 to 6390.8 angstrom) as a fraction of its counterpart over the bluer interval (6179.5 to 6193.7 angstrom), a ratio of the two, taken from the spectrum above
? 0.4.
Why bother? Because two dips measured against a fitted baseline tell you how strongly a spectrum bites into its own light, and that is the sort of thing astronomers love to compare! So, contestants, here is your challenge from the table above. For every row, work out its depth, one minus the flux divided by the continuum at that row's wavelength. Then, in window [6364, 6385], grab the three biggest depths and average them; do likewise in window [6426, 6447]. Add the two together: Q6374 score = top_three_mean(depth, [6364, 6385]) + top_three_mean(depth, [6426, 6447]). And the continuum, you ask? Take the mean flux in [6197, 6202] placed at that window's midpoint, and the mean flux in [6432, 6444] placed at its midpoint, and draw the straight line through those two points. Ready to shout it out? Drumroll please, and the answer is 0.14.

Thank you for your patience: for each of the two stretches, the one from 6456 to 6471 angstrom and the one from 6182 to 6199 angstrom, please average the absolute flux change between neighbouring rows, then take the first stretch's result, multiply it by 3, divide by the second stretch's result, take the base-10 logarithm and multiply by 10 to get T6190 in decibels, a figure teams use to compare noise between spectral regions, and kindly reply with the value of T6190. 2.7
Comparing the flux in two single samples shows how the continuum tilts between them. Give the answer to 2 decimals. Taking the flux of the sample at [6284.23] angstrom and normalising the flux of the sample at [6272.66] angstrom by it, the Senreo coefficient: 1.14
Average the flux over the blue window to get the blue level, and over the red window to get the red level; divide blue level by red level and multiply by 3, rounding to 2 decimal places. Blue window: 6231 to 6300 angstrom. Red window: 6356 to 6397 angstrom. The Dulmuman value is 2.95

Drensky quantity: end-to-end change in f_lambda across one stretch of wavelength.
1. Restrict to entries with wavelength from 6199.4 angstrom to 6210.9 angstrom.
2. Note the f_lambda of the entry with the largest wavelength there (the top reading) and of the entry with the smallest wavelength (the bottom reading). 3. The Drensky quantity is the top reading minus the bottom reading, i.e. 1.5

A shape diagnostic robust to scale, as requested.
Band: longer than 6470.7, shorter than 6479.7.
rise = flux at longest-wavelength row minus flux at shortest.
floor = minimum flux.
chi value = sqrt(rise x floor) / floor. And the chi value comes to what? 0.41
